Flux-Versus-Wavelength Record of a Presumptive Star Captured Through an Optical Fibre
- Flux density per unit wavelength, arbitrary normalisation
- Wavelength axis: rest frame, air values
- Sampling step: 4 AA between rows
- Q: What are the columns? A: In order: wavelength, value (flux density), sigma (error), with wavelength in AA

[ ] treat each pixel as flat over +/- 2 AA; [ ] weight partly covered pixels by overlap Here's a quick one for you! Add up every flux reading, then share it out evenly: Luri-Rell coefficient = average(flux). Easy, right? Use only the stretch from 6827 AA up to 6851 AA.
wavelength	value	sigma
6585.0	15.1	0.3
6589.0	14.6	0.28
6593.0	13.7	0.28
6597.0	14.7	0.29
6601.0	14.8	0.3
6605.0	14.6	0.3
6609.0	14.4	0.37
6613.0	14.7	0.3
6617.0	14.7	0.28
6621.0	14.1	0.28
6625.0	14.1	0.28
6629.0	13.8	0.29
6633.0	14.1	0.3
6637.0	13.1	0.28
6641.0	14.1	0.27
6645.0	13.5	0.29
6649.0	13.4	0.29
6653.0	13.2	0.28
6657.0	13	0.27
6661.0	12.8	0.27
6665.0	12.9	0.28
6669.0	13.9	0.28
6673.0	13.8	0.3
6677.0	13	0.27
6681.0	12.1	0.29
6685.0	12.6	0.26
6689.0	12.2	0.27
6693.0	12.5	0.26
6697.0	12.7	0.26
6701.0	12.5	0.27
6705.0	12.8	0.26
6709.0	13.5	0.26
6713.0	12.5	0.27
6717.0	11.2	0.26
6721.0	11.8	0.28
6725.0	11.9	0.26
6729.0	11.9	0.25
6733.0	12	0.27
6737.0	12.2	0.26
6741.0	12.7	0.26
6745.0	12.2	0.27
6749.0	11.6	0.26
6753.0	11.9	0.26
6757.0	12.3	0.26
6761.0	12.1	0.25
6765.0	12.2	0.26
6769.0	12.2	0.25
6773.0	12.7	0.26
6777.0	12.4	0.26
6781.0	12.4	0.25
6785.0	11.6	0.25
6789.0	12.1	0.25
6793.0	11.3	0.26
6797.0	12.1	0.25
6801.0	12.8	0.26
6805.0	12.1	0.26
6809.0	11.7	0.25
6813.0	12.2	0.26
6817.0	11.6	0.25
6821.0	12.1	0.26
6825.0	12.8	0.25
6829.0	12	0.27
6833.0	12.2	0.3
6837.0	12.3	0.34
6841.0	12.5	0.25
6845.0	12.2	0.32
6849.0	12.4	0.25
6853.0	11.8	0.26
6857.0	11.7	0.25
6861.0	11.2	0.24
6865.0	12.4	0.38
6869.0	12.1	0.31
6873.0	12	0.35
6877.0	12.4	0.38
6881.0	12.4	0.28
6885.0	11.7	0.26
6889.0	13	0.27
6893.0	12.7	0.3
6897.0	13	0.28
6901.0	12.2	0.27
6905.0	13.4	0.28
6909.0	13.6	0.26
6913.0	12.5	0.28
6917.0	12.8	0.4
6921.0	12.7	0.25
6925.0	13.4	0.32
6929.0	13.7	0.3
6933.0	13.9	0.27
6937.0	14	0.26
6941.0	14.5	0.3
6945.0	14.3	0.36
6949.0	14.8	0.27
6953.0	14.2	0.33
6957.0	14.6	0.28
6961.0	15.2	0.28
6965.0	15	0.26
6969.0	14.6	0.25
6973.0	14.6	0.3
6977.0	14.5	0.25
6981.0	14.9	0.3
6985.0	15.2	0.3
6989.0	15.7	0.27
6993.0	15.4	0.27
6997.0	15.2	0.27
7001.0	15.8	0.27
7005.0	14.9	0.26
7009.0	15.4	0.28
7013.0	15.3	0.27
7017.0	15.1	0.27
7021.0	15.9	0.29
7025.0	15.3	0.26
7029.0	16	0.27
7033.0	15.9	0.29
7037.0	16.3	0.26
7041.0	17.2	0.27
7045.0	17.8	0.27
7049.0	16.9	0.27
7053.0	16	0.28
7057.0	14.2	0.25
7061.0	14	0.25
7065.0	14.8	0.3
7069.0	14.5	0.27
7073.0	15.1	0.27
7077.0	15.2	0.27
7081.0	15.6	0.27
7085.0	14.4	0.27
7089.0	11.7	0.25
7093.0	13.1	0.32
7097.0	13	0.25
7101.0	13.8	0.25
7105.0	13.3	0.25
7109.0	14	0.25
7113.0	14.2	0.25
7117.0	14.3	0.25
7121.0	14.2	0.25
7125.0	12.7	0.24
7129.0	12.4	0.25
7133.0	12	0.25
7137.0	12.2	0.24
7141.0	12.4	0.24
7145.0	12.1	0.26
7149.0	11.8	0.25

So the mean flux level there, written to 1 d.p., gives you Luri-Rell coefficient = 12.3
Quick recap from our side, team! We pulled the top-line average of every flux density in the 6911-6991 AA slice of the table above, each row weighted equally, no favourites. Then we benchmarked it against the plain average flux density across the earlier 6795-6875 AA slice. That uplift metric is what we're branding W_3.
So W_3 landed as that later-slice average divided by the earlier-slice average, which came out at 1.18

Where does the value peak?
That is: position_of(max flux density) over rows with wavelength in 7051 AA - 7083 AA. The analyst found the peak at 7053.0 AA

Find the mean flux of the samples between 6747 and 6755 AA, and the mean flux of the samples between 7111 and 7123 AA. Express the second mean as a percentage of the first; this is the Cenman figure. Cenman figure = 121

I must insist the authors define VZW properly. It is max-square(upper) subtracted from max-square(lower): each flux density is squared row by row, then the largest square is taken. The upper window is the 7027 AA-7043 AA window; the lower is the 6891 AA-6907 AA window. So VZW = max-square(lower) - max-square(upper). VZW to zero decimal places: -116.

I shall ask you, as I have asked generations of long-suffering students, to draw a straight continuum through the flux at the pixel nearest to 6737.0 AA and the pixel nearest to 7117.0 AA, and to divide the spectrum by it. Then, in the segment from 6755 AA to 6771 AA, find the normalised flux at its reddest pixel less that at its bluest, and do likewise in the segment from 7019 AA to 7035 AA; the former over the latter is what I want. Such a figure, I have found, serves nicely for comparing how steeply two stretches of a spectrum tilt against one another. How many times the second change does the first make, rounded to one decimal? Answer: 2.4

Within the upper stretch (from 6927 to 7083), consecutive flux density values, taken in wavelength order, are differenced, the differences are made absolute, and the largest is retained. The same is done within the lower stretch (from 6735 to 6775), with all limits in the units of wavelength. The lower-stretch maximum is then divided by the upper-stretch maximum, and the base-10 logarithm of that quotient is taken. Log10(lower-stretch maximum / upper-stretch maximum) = -0.48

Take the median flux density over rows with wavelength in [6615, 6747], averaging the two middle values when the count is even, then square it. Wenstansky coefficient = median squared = 164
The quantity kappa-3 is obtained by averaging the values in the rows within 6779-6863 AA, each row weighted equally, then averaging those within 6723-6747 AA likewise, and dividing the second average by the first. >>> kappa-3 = 1.008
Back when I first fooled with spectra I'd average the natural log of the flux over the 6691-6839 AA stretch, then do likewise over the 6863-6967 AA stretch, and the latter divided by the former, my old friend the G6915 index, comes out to 1.03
